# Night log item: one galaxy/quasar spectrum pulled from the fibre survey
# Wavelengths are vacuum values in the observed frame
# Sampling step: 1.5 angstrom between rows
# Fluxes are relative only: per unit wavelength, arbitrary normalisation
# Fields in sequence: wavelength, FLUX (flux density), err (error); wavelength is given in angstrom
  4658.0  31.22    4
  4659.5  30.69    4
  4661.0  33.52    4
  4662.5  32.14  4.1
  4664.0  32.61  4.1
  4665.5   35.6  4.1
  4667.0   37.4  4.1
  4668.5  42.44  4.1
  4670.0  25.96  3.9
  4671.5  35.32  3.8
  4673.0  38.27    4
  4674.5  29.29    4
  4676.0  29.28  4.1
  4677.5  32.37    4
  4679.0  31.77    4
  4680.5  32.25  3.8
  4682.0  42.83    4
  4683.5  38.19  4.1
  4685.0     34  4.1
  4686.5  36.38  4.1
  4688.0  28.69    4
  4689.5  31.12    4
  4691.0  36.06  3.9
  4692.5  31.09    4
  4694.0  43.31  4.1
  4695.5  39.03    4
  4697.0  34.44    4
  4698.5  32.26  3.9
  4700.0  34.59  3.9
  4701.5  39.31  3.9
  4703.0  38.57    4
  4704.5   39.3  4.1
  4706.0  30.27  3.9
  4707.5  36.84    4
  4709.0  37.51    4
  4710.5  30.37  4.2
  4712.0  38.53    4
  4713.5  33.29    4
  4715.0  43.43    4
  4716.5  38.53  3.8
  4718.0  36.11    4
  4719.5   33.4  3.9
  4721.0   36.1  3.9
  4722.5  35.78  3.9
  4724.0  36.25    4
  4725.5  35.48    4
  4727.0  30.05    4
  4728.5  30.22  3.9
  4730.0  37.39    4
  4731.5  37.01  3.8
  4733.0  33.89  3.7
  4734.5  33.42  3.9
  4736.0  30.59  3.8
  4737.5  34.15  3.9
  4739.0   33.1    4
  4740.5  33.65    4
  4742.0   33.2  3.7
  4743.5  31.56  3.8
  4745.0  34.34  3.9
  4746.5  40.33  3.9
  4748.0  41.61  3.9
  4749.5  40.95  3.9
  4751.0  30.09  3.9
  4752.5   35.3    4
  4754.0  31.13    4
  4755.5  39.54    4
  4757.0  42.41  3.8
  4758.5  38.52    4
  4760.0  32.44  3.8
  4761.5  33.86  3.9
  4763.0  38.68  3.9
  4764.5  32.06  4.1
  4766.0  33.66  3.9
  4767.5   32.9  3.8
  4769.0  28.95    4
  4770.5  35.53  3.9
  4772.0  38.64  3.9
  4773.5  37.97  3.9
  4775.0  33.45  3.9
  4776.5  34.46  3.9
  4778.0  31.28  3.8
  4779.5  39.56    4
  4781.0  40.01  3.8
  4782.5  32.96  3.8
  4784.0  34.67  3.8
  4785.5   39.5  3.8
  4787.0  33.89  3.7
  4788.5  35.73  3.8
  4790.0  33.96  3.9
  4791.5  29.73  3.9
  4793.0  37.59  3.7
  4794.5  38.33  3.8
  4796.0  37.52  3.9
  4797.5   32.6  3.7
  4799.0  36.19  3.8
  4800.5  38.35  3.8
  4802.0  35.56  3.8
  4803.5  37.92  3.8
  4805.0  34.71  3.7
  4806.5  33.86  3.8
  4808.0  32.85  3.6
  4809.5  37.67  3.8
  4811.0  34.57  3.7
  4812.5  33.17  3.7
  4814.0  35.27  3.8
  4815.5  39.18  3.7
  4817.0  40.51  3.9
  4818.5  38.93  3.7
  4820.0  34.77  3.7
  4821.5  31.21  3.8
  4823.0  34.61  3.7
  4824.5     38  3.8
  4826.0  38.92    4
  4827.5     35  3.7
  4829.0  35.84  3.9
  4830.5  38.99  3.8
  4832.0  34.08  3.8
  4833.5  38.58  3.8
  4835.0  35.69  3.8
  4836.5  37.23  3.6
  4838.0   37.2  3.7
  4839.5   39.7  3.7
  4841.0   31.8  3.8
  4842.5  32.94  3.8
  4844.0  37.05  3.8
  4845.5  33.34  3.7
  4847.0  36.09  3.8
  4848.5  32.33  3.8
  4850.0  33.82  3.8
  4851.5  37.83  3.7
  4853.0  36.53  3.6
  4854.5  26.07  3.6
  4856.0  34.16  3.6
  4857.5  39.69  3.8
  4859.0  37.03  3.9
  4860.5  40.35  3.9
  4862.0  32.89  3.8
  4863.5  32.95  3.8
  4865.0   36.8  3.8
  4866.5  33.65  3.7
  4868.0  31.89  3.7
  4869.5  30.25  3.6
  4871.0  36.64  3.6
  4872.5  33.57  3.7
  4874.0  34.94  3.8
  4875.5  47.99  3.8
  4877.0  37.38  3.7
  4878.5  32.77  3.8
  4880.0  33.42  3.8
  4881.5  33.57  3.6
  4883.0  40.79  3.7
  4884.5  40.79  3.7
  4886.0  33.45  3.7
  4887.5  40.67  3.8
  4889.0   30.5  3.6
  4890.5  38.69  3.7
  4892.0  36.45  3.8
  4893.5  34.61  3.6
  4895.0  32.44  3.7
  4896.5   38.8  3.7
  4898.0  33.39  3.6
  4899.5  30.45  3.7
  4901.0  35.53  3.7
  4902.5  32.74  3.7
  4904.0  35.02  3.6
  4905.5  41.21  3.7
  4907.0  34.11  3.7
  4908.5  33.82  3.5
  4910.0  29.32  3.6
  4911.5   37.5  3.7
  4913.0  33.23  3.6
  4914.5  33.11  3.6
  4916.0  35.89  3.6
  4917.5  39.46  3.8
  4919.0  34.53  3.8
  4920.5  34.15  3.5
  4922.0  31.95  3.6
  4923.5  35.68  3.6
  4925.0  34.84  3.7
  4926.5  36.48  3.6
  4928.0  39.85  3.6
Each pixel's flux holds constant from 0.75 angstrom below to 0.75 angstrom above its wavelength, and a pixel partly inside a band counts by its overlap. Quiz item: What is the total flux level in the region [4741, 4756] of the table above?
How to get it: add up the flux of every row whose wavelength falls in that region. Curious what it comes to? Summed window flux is 358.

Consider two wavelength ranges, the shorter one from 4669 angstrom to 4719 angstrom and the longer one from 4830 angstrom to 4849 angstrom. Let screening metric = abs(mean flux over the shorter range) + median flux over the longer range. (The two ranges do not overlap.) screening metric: 71.2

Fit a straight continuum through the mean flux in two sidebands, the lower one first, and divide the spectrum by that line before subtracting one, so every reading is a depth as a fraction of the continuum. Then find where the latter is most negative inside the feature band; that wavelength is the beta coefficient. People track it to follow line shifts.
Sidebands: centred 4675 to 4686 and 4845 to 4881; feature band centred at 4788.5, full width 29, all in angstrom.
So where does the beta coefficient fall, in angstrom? 4791.5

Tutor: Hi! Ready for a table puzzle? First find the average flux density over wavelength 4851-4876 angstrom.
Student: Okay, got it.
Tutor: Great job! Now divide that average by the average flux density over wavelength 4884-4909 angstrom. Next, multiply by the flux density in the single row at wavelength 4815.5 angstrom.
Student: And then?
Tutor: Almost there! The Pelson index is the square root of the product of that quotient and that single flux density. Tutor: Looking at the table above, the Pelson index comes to 6.3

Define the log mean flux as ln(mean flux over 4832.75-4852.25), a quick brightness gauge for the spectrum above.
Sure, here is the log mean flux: 3.57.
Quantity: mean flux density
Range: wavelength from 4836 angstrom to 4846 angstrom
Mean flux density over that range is 35.6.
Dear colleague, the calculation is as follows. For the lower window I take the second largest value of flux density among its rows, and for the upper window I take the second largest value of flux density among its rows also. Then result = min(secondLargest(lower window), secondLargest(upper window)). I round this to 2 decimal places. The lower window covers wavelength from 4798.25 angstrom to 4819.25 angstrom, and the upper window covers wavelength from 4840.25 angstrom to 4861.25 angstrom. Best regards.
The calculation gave 39.18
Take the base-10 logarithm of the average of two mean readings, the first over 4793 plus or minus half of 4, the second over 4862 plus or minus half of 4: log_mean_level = 1.55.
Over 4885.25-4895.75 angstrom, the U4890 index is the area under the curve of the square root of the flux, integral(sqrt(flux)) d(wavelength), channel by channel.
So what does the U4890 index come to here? 62.3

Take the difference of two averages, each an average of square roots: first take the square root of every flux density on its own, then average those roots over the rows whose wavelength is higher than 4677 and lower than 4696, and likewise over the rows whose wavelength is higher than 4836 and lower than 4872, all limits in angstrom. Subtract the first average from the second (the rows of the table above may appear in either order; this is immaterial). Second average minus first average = -0.02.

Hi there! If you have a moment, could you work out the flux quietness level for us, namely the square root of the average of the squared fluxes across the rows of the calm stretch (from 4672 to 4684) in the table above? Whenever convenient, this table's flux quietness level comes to 34.6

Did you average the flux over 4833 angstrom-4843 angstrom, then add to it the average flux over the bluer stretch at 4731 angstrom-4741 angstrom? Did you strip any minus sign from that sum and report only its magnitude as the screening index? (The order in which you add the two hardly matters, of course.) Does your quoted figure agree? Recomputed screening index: 69.8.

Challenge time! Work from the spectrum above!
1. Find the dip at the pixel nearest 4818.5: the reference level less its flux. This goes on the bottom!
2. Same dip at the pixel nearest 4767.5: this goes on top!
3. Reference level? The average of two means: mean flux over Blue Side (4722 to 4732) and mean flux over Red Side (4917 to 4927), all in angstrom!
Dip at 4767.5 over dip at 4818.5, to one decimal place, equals -0.5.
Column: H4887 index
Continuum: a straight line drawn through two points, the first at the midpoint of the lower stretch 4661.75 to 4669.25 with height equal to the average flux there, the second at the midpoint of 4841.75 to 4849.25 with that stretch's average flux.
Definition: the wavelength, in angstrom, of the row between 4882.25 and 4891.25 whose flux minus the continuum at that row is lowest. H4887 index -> 4889.0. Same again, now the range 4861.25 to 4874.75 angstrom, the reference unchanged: 4869.5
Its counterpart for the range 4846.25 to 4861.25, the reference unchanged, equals 4854.5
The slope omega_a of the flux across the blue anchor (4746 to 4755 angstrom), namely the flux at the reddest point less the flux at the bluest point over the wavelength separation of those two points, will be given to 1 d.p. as -1.2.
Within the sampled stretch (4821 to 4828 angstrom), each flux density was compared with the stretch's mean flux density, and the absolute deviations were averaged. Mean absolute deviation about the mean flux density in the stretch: 2.3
